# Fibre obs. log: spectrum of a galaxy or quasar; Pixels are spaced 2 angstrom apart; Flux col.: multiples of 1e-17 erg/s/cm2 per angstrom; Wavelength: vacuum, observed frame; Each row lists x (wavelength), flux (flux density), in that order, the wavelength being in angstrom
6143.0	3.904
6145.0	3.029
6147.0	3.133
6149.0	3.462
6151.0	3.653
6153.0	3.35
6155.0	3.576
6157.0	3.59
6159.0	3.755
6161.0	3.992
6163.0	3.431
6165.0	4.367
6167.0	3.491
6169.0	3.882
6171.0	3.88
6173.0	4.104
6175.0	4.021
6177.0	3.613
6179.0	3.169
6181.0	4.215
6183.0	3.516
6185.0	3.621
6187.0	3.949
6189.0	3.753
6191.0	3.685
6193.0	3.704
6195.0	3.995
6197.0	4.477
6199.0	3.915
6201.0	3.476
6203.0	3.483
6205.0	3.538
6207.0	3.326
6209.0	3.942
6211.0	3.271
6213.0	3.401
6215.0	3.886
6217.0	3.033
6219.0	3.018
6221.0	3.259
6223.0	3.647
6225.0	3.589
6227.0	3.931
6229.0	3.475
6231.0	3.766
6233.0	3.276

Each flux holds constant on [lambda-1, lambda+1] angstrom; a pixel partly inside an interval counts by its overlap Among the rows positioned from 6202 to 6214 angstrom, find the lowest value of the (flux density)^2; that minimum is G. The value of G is 10.7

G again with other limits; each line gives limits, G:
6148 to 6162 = 11.2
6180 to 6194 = 12.4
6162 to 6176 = 11.8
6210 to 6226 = 9.1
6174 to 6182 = 10.0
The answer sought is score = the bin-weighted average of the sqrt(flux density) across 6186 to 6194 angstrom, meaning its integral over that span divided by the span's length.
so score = 1.94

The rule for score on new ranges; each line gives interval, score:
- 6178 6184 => 1.90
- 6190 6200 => 1.99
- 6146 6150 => 1.82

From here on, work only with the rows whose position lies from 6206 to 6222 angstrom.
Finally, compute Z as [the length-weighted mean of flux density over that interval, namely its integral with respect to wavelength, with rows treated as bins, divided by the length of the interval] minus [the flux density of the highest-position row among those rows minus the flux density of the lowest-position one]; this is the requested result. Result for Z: 3.5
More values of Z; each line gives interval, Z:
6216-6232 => 2.7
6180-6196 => 4.0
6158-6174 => 3.5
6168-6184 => 4.2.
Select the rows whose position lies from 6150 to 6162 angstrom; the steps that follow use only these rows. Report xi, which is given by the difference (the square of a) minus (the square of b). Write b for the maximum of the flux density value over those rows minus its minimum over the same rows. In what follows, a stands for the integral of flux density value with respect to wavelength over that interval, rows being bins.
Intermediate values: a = 43.8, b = 0.642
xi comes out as 1921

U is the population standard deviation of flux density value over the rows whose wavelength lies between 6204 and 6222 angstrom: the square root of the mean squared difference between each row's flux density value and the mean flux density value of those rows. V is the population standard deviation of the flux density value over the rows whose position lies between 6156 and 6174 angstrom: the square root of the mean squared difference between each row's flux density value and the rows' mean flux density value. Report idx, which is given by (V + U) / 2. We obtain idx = 0.298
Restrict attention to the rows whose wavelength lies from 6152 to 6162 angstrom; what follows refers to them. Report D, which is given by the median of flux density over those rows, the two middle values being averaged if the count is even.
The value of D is 3.59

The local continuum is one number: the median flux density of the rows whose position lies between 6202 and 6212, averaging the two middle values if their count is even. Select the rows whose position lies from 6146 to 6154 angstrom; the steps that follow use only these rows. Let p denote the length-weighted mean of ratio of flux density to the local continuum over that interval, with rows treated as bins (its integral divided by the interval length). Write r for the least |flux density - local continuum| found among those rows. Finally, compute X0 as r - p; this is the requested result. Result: -0.96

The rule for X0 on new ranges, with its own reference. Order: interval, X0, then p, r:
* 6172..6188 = -1.05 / 1.08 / 0.033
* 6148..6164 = -1.01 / 1.03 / 0.021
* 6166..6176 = -1.10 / 1.11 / 0.008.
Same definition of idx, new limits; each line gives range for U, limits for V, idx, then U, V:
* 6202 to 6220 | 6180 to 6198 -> 0.300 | 0.307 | 0.293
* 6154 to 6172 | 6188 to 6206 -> 0.288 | 0.278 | 0.299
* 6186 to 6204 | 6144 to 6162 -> 0.287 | 0.290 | 0.284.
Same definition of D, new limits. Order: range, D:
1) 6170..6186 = 3.75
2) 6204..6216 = 3.47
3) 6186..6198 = 3.85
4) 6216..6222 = 3.03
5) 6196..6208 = 3.51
